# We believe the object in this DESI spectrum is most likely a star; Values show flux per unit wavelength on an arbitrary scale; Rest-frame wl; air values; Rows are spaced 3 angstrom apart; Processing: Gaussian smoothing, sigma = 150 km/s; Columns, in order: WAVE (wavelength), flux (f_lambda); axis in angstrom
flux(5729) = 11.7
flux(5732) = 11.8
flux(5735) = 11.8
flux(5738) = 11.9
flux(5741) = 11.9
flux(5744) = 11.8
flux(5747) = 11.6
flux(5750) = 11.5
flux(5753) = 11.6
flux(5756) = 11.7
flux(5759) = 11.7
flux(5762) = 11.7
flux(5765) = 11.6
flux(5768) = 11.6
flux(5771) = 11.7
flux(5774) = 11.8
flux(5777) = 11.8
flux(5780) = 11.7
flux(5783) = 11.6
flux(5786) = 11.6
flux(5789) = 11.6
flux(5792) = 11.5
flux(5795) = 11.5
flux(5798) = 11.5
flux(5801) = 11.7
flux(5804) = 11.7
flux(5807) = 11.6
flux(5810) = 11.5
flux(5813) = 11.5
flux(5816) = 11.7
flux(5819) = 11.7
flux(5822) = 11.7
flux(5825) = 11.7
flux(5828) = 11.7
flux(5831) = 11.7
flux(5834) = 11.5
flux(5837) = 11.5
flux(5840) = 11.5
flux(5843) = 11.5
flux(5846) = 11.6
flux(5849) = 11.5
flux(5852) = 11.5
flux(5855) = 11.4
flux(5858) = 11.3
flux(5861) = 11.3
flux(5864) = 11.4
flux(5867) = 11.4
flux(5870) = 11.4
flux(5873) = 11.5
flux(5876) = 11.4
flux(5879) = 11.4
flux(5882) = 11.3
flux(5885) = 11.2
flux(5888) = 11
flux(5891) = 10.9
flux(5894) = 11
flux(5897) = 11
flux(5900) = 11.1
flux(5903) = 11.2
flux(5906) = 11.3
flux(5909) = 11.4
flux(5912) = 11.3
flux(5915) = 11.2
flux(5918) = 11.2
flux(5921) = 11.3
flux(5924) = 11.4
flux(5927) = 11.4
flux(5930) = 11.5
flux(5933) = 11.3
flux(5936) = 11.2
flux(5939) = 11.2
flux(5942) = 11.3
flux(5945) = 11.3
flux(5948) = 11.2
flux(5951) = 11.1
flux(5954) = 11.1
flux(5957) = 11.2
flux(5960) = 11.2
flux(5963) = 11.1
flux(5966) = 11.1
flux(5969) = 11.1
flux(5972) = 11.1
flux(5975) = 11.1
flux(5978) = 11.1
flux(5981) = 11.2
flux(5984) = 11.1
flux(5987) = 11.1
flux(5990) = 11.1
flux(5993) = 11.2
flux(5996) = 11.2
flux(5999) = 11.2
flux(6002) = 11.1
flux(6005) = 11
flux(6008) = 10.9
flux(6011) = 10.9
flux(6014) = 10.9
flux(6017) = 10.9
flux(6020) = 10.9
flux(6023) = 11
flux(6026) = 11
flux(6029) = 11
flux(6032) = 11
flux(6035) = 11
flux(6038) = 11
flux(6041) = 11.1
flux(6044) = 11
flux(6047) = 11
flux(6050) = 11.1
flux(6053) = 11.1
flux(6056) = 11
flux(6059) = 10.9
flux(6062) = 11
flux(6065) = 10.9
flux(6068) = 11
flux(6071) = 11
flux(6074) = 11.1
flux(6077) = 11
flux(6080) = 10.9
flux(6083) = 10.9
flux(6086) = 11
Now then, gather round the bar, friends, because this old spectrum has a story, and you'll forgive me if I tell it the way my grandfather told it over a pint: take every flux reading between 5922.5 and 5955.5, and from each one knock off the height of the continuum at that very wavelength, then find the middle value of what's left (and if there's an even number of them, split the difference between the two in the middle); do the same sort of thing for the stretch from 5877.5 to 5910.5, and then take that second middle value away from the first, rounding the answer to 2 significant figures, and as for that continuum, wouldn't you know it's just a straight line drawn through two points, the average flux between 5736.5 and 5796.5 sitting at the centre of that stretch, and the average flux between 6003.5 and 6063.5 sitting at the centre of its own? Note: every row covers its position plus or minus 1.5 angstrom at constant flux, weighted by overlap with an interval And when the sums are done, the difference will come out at 0.22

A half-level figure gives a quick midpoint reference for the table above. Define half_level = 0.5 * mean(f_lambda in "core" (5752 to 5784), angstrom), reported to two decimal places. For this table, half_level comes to 5.84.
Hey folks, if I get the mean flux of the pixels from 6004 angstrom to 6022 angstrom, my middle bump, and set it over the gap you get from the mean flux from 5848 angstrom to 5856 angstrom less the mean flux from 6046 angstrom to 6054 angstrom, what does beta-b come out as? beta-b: 27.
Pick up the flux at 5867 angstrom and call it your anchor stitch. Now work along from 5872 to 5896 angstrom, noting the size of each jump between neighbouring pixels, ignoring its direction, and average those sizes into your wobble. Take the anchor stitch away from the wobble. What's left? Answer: -11.3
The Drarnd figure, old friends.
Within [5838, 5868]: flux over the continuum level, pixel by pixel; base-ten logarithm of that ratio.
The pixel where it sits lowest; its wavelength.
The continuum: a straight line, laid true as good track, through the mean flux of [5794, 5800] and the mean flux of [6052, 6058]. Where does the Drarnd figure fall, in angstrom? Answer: 5858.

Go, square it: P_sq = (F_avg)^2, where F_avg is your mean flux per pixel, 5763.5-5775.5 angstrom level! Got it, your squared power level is 136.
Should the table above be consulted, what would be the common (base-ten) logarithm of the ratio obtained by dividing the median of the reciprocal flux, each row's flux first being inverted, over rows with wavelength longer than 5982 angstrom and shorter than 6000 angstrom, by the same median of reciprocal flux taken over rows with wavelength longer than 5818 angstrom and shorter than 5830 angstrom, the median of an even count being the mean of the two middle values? 0.021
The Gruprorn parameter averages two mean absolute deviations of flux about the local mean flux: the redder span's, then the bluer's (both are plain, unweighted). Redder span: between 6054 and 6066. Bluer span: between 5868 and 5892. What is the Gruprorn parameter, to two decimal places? 0.11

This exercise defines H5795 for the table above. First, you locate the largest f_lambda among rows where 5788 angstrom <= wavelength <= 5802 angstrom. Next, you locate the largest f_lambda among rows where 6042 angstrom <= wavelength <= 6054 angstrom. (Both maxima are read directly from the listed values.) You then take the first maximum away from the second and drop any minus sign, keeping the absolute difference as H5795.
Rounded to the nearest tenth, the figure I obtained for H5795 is 0.6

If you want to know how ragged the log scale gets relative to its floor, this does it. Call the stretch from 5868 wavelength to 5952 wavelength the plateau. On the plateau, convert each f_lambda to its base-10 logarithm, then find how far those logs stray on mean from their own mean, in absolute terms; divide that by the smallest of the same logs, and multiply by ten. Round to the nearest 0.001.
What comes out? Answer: 0.047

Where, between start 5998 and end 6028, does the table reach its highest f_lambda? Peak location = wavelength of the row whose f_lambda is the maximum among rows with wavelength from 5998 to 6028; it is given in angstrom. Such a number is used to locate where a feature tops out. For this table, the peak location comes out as 5999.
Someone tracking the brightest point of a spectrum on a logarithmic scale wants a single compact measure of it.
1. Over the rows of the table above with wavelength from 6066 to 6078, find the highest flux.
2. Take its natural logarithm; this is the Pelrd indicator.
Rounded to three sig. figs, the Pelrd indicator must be 2.41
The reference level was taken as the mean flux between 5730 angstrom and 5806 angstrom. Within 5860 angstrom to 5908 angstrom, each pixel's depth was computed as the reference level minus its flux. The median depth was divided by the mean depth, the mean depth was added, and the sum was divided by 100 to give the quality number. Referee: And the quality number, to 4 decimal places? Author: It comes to 0.0130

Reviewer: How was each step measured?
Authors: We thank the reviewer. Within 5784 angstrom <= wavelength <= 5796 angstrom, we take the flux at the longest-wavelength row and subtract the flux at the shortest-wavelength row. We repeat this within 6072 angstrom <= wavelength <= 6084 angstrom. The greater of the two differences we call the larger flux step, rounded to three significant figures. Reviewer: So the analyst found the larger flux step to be -0.100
